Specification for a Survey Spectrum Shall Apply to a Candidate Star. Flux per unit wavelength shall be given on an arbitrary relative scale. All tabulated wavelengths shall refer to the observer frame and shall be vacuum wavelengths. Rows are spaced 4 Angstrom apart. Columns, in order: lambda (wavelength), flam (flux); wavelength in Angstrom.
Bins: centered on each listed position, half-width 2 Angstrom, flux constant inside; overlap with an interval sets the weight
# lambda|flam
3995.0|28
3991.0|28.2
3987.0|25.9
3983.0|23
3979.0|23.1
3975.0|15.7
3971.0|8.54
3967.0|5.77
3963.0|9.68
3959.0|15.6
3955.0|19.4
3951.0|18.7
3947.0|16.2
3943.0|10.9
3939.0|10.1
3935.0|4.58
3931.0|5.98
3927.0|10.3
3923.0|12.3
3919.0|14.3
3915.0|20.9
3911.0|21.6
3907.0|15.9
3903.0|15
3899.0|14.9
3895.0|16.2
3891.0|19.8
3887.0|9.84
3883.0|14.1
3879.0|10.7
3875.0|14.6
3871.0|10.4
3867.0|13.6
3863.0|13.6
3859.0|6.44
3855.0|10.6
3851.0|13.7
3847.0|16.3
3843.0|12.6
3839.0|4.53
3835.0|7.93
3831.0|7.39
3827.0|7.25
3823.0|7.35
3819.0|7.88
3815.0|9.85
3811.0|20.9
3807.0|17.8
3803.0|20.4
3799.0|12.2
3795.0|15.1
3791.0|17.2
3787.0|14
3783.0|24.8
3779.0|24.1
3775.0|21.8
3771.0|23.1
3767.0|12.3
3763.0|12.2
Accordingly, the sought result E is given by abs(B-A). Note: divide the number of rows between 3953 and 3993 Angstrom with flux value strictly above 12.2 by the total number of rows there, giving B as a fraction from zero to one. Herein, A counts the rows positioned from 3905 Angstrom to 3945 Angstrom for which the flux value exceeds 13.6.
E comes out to 3.3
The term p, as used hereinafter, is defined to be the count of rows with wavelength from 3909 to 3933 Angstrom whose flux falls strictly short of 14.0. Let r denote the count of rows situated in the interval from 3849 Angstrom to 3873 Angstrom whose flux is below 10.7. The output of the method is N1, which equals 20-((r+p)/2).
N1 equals 17.0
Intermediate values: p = 3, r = 3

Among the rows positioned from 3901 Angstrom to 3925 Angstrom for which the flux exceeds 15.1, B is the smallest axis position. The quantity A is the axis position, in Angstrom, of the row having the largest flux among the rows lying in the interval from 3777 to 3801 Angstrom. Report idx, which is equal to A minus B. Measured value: -124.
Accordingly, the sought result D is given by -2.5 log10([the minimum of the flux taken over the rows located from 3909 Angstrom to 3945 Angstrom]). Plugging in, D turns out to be -1.65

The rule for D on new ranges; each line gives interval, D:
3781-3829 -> -2.15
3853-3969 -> -1.65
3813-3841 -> -1.64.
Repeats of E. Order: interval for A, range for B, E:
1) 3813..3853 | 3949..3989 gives 1.3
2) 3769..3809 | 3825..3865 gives 8.6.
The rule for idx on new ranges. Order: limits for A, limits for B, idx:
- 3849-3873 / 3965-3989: -124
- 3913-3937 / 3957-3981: -44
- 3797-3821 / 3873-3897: -80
